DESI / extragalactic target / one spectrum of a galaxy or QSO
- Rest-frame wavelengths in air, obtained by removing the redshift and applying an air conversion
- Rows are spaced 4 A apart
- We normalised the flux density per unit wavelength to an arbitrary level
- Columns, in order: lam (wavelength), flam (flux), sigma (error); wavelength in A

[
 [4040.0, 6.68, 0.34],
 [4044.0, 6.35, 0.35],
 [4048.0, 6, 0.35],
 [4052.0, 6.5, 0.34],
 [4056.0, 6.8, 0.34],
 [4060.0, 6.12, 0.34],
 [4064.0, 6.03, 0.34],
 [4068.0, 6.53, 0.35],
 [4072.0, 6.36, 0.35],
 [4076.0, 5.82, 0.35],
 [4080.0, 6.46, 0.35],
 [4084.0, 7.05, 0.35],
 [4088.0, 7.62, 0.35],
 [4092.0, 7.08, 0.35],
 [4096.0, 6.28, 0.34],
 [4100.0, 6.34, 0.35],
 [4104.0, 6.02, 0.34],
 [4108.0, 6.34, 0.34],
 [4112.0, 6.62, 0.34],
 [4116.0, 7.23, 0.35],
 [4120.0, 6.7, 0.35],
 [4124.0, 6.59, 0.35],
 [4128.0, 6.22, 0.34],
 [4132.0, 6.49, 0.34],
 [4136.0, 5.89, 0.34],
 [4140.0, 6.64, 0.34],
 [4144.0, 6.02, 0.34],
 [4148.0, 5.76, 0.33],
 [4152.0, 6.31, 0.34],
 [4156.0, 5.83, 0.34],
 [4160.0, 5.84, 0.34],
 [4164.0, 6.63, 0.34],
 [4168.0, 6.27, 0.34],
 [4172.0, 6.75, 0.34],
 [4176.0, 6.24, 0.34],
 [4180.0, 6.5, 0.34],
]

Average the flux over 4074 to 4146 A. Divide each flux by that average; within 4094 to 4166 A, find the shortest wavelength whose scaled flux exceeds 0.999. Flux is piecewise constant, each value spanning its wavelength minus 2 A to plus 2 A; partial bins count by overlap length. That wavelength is 4112.0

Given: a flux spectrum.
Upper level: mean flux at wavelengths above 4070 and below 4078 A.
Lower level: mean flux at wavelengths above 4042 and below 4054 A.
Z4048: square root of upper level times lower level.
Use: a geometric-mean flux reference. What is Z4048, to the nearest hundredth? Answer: 6.19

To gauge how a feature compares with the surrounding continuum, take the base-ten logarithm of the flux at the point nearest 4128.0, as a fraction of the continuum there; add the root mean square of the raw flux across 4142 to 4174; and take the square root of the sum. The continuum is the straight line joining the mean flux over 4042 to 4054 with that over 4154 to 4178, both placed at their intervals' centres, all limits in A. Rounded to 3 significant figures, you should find 2.49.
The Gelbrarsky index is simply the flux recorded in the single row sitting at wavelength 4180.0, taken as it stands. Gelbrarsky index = 6.5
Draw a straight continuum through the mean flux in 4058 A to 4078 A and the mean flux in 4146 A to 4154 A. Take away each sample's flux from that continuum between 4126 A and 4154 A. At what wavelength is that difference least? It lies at 4140.0 A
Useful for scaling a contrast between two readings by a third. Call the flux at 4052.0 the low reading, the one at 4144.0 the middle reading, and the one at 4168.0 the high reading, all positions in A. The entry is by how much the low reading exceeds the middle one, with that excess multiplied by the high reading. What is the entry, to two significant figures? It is 3.0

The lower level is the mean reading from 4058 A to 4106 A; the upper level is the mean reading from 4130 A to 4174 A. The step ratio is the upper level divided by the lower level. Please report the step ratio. 0.96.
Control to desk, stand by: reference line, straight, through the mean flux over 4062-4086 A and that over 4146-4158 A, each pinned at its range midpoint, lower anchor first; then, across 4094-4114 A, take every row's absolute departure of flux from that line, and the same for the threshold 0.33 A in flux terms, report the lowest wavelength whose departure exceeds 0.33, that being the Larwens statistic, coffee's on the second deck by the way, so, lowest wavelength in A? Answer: 4112.0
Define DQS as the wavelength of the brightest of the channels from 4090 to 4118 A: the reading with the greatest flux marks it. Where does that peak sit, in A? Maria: 4116.0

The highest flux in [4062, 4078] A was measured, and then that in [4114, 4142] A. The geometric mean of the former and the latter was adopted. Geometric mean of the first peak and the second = 6.87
